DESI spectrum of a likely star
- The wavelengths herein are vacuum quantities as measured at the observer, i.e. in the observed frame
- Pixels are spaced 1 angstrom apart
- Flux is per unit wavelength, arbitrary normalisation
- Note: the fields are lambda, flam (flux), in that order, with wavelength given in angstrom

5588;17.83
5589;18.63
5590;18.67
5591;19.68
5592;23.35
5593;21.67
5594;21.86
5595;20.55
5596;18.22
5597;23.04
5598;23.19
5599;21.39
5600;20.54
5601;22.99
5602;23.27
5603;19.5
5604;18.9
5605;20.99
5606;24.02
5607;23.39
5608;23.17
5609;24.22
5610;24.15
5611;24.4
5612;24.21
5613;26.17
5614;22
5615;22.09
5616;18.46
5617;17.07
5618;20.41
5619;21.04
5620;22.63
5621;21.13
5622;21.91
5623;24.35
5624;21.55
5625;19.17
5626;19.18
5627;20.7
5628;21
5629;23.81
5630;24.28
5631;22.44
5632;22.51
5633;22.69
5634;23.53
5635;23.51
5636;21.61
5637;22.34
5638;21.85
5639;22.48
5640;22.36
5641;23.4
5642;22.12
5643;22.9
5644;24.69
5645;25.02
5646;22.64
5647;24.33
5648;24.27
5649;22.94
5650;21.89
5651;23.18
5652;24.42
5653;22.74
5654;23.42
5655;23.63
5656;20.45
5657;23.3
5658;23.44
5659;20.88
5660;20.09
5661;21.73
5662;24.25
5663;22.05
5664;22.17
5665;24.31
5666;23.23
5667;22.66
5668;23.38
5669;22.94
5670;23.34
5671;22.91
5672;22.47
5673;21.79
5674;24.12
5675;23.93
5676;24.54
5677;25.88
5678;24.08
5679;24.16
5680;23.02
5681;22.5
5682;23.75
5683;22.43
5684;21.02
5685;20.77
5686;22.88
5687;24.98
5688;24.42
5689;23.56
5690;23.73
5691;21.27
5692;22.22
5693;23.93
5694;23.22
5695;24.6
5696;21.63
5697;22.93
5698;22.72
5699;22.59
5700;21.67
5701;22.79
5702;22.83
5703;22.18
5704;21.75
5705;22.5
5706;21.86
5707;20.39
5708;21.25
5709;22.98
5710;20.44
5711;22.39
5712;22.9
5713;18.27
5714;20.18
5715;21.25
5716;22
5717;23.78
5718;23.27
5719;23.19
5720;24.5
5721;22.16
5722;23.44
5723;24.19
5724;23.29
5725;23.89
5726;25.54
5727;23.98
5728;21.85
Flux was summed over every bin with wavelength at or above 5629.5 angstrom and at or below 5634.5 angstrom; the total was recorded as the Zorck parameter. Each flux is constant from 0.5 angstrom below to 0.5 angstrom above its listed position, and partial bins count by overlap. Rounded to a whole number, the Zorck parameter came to 115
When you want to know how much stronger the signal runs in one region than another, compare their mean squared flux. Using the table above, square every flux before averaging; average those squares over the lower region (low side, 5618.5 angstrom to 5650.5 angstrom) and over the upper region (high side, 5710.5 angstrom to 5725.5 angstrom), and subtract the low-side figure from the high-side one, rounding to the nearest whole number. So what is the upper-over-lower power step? 4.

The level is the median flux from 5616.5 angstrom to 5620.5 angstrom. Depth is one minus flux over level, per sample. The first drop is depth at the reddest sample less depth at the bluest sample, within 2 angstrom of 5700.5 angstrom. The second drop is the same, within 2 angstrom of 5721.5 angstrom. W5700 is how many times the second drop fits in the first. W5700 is -0.8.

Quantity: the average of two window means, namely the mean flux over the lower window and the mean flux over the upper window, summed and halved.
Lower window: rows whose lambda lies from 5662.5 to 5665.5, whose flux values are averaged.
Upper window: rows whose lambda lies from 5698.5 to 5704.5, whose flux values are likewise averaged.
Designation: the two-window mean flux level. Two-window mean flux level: 22.6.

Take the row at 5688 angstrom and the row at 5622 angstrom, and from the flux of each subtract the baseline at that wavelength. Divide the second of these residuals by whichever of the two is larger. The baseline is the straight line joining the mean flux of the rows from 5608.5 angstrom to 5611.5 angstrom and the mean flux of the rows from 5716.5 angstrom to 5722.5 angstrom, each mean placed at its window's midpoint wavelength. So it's -2.9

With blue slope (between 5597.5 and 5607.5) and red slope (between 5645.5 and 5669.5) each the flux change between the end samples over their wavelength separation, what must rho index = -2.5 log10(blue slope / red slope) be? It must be -0.6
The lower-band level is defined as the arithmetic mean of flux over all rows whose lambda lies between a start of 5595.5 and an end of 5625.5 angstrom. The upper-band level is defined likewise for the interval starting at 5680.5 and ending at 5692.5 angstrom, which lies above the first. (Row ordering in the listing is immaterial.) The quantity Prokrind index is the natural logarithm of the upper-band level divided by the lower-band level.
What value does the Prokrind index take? 0.039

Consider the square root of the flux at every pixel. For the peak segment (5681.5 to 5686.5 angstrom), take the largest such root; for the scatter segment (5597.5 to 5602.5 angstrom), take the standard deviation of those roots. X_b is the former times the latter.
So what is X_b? 0.6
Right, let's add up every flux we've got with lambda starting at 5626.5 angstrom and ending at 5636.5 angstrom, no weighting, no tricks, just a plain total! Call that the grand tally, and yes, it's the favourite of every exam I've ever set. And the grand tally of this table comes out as 226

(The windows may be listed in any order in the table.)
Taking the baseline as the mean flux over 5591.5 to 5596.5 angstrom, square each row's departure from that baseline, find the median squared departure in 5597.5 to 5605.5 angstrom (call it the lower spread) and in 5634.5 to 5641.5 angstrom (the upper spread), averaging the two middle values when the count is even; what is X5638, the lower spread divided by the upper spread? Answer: 2.0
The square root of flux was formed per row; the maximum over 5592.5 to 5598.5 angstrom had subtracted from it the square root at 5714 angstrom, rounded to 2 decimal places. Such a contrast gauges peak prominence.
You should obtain 0.32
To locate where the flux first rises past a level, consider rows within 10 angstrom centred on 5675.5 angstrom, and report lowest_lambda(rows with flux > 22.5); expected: 5671 angstrom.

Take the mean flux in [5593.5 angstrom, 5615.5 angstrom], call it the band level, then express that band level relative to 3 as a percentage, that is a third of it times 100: 746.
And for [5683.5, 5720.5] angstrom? 747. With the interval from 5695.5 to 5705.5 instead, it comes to 745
